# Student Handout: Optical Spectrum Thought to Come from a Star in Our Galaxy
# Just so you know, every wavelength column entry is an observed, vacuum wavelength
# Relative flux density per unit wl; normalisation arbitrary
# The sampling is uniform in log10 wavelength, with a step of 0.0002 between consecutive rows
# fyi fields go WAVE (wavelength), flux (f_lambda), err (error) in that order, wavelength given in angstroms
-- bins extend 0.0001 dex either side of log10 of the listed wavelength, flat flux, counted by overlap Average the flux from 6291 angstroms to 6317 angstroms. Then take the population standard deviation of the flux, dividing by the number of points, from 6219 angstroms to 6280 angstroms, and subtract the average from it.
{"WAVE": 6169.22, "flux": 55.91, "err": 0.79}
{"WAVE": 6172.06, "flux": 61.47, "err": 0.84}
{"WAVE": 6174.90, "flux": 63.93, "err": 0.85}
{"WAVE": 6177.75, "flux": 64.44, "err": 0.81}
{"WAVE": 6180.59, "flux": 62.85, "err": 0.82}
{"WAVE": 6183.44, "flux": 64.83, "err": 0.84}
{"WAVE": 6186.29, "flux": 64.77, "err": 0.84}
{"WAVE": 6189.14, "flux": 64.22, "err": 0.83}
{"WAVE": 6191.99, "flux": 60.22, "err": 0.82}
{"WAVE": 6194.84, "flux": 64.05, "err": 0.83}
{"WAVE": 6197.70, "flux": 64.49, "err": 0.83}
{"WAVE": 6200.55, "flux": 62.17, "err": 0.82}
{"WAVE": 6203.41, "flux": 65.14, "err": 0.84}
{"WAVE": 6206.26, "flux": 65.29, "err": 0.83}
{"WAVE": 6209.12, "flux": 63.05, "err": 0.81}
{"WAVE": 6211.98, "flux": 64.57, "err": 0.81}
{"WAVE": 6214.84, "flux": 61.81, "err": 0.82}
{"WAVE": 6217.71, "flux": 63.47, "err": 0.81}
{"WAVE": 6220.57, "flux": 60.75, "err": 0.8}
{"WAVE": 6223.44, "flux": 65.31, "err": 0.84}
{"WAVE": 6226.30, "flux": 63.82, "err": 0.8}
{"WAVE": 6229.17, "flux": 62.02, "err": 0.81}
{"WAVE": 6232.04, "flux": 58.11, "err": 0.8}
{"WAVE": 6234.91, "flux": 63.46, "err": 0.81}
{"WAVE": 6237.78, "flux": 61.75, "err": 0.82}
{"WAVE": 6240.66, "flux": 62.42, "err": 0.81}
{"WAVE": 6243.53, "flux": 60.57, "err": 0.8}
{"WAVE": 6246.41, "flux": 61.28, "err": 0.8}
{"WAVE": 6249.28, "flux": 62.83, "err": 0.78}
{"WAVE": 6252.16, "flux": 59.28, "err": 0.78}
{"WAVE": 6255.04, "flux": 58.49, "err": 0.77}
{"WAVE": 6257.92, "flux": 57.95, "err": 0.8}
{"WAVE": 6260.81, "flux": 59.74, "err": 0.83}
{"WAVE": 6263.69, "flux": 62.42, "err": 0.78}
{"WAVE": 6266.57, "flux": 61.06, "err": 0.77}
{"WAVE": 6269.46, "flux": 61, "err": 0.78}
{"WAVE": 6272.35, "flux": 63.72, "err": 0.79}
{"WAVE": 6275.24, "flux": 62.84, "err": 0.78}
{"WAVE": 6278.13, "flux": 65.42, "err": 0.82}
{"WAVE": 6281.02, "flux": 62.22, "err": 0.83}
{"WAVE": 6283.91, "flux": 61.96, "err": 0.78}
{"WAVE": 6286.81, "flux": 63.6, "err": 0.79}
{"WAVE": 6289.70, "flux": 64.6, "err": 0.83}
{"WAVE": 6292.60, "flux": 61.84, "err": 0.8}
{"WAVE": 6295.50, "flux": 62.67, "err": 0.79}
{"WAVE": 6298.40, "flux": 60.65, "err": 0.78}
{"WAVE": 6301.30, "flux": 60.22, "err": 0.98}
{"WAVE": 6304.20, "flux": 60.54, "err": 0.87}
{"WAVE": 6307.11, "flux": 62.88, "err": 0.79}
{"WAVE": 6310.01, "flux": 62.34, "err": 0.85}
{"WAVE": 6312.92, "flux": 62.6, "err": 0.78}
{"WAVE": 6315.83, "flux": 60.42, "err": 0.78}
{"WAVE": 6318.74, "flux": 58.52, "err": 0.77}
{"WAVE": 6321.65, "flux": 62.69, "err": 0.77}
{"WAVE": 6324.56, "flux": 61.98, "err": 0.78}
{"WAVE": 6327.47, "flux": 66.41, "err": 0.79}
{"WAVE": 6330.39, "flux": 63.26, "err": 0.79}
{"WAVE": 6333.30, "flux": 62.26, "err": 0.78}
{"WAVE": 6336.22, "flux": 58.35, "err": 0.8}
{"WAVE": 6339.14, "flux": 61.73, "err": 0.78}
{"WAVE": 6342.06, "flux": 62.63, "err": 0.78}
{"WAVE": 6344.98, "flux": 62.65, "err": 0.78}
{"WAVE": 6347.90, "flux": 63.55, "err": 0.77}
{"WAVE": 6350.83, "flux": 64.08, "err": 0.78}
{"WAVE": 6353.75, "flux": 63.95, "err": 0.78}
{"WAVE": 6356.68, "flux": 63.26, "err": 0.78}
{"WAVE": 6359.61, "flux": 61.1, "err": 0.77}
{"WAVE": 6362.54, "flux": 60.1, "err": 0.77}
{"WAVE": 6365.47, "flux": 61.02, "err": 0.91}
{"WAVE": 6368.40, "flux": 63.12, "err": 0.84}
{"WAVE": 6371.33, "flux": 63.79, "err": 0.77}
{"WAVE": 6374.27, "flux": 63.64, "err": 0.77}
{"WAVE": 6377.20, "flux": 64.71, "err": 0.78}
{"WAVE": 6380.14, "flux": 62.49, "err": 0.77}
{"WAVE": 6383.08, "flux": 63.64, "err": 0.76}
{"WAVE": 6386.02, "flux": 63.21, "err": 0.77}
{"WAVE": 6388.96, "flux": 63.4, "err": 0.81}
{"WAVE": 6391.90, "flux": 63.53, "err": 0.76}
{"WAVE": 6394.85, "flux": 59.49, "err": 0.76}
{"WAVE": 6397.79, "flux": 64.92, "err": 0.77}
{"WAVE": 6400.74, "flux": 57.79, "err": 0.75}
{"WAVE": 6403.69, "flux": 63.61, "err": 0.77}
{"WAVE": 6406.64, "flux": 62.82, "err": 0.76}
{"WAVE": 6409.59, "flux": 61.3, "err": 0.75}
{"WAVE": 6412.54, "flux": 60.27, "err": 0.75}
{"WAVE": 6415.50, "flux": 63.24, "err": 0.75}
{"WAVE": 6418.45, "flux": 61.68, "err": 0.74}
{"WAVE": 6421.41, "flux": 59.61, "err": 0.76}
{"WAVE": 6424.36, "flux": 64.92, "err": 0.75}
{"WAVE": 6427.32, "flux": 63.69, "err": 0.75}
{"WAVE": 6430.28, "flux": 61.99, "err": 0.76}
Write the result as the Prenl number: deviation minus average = -59.5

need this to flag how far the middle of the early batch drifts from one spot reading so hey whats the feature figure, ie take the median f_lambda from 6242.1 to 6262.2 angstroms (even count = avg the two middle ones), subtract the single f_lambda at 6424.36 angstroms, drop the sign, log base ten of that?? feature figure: 0.71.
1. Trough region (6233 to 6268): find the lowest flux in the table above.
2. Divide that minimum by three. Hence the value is 19.3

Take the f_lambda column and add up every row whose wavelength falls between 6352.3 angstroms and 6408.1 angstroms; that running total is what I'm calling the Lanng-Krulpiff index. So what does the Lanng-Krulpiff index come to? 1190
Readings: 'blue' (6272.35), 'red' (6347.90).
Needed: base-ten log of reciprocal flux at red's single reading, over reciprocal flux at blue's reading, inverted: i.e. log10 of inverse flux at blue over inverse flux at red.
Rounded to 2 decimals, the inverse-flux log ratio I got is 0.00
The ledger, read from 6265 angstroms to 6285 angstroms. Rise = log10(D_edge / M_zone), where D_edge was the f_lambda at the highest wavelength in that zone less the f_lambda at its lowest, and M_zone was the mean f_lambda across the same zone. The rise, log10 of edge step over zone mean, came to -1.84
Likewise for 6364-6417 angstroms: -1.45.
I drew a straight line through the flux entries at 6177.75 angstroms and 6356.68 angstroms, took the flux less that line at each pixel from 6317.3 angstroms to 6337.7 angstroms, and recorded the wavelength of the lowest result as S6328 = 6336.22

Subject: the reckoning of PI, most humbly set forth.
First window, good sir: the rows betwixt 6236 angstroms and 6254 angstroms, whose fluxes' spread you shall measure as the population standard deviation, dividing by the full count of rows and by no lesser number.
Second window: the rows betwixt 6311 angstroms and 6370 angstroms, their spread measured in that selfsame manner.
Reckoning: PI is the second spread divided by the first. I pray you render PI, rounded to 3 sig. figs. 1.57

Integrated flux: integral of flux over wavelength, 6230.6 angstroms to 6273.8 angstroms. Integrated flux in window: 2632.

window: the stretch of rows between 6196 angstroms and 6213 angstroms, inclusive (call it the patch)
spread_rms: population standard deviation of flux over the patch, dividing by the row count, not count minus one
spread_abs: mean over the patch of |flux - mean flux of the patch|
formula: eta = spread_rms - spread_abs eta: 0.13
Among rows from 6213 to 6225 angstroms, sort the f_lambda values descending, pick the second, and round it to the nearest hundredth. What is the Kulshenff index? 63.47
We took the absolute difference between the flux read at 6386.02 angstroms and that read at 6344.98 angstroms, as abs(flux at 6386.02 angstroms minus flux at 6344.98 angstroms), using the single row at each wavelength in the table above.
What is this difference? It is 0.6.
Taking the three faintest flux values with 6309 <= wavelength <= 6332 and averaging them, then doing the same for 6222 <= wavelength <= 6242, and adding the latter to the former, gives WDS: 121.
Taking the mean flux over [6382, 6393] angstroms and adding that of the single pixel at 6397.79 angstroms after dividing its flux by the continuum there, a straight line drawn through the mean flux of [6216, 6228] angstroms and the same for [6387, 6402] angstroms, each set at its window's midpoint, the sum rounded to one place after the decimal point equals 64.5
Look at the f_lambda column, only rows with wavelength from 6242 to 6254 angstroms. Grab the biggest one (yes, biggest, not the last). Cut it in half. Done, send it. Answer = 31.4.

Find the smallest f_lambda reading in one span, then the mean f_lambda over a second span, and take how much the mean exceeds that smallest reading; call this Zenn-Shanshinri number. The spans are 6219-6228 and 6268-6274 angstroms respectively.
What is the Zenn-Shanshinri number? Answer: 1.6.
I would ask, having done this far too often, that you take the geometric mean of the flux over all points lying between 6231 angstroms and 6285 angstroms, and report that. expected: 61.4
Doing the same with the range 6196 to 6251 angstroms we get 62.7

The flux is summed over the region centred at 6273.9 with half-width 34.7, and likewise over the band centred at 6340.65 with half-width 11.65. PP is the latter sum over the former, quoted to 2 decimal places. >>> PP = 0.34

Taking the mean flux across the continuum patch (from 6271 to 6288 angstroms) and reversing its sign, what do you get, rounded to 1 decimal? -63.3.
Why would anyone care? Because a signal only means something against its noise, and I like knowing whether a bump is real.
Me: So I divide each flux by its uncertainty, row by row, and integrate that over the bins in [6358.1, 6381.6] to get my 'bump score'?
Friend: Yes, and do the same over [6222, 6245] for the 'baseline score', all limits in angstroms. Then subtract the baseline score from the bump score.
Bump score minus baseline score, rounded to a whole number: 86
